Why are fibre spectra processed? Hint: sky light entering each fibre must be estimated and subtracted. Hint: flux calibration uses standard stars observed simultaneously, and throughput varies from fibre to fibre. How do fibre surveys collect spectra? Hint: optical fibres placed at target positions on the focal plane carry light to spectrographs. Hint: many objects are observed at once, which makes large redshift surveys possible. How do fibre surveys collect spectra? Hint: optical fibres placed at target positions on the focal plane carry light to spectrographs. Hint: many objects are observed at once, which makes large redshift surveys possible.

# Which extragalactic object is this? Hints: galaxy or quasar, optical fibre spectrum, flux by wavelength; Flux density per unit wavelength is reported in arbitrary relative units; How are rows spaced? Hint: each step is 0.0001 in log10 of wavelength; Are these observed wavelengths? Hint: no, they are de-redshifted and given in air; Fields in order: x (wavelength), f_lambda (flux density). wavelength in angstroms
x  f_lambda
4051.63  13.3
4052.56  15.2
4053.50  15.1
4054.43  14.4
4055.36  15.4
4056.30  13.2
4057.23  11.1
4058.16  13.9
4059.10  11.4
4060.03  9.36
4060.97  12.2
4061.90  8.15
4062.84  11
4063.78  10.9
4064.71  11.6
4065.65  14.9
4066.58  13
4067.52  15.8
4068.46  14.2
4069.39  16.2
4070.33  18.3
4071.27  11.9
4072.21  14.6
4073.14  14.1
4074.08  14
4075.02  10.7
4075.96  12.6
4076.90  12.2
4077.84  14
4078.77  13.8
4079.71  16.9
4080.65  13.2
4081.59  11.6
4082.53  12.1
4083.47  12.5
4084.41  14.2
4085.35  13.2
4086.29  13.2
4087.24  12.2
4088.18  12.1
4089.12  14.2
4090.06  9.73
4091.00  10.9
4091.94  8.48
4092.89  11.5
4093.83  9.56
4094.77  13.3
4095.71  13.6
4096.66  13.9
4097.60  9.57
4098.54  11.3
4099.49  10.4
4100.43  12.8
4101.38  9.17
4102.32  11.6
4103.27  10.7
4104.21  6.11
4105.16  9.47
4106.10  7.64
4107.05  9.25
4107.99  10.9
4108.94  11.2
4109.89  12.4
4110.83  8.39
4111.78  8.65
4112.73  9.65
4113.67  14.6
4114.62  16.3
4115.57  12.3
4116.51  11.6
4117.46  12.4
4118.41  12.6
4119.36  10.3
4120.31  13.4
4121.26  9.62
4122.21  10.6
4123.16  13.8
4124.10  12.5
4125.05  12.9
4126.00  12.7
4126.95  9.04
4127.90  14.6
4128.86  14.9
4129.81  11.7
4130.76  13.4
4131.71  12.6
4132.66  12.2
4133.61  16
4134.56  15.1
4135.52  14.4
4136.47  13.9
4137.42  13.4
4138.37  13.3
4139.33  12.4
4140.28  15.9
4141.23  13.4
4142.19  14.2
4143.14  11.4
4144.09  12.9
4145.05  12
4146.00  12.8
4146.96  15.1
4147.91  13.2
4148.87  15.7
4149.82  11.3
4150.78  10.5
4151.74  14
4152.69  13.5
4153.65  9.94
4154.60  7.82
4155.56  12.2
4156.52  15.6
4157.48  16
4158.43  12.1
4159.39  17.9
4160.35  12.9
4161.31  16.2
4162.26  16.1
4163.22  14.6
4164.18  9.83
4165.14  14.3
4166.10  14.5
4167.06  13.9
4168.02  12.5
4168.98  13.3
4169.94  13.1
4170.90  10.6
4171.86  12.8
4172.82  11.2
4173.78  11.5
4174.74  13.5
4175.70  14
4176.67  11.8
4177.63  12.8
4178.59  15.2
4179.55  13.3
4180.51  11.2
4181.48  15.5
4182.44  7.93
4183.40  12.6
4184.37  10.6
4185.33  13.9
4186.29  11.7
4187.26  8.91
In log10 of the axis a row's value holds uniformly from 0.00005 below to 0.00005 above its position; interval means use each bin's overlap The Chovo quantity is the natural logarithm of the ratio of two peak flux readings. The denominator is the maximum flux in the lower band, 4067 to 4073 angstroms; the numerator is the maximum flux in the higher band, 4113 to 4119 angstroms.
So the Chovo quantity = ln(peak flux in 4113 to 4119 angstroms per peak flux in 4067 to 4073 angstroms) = -0.12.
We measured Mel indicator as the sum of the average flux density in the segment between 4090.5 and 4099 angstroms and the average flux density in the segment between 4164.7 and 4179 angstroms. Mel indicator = 24.3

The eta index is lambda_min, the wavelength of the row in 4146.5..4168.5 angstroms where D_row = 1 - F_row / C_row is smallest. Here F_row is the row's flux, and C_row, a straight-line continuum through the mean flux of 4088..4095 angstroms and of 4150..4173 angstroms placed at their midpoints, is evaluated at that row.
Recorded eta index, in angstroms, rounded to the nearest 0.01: 4159.39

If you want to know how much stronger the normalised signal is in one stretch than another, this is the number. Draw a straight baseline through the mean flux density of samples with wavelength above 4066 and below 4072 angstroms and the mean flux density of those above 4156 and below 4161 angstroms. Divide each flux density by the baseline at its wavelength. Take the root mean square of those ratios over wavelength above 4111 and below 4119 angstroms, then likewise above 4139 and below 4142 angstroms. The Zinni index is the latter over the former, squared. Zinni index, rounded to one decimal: 1.3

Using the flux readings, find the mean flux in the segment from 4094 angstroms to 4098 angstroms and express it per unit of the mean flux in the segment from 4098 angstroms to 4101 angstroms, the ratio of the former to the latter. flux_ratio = 1.09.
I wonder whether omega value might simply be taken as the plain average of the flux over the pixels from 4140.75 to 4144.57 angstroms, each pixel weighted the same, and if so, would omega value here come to 13.0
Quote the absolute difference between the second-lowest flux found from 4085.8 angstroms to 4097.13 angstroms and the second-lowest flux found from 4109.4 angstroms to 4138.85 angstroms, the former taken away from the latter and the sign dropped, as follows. 0.9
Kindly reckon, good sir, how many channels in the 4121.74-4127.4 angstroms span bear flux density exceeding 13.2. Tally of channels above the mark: 1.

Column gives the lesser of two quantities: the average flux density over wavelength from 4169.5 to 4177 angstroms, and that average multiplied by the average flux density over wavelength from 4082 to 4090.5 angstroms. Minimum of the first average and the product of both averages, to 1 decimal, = 12.3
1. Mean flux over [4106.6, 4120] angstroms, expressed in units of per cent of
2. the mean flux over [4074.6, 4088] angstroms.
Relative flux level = 88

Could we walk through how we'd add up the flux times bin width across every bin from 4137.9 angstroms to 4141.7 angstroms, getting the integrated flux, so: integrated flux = 52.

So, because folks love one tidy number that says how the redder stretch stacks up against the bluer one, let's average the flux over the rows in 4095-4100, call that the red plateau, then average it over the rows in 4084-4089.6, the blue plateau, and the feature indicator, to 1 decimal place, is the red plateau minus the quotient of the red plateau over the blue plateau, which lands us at 10.9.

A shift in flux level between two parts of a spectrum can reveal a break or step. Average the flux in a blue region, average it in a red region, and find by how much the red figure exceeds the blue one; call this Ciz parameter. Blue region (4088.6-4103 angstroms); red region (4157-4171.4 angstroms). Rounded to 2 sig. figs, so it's 2.5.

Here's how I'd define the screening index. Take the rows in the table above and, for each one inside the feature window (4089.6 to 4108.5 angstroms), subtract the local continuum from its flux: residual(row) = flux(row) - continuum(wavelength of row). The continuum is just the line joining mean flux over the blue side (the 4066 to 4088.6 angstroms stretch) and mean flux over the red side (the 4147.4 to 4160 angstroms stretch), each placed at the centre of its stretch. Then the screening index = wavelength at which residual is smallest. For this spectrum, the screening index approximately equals 4104.21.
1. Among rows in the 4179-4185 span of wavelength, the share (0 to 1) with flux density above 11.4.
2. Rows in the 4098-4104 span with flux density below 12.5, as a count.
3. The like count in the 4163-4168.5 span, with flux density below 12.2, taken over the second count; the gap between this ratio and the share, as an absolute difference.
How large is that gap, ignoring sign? 0.3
